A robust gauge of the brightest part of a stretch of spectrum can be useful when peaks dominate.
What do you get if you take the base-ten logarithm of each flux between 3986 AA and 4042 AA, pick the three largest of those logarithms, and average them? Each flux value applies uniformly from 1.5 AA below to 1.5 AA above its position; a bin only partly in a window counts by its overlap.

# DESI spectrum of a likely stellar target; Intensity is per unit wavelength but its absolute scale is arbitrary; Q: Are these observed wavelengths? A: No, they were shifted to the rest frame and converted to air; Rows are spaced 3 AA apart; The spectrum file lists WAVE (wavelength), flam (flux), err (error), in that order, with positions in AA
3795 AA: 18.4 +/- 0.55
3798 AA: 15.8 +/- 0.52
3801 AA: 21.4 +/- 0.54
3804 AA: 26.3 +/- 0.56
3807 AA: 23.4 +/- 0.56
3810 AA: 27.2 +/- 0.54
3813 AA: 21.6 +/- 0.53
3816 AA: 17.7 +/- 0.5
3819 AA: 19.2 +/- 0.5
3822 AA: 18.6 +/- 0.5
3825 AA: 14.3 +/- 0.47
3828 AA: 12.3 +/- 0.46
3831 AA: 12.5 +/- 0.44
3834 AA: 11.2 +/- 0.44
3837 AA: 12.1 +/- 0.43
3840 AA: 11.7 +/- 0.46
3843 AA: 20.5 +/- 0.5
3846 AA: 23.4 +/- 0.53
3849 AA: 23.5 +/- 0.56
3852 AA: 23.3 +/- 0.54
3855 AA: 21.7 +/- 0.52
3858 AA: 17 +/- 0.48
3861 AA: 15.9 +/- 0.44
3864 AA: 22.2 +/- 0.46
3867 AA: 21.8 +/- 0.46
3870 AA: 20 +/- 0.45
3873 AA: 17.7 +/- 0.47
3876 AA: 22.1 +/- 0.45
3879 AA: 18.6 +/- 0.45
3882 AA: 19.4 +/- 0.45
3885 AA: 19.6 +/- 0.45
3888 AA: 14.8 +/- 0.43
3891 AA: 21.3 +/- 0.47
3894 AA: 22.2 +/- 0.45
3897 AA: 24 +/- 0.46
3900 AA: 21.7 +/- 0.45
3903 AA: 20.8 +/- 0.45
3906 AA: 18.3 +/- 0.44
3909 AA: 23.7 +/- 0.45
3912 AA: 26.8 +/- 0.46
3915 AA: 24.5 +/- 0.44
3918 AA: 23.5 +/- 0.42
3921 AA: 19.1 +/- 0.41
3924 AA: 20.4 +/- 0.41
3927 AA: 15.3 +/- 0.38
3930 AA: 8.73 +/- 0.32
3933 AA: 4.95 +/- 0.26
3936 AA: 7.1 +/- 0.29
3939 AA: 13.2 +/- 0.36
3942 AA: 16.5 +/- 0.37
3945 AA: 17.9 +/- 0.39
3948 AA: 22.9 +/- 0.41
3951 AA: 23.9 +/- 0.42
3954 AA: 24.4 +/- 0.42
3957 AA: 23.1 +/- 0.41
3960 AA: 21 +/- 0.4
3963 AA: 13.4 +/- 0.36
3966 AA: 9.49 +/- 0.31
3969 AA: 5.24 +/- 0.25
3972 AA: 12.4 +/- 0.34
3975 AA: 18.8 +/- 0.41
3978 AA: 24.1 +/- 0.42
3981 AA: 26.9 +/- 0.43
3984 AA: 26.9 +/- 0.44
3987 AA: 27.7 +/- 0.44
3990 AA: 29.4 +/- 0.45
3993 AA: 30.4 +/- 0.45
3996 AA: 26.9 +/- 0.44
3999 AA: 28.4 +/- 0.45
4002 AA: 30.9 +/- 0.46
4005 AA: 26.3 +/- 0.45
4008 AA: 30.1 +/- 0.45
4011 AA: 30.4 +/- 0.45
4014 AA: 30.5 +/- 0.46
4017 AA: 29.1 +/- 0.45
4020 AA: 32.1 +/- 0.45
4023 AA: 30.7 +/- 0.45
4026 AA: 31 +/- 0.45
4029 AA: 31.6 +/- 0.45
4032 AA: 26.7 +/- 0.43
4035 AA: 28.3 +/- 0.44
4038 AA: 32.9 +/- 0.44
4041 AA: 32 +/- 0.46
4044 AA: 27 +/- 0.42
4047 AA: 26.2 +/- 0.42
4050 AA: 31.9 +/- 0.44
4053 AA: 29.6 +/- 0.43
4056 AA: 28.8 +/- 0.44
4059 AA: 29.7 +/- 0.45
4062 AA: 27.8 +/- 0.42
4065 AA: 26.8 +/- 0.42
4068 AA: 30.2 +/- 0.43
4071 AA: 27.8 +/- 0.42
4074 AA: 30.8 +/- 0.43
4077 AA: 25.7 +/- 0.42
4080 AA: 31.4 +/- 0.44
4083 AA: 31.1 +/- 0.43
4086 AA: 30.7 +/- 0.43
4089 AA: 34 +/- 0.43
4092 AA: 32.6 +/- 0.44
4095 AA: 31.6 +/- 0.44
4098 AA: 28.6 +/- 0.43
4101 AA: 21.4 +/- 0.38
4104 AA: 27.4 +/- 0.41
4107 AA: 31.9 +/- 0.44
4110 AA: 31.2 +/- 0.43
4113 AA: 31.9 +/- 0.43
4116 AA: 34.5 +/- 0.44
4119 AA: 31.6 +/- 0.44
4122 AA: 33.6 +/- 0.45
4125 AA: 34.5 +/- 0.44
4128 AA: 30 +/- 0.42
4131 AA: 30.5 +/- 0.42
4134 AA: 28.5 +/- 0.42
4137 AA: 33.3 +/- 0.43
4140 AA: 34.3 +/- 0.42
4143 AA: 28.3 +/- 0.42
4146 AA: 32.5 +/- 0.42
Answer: 1.51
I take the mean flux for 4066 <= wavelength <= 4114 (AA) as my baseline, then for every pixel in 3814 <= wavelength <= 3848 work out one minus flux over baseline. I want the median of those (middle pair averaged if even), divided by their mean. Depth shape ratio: 1.1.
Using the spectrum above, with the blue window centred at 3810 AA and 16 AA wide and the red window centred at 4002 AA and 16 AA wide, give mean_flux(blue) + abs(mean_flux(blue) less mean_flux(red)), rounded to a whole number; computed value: 29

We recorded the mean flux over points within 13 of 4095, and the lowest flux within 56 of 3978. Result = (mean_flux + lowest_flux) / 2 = 17.4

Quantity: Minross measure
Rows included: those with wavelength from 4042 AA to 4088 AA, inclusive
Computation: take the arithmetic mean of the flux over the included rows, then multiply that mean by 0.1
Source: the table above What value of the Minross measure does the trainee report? 2.9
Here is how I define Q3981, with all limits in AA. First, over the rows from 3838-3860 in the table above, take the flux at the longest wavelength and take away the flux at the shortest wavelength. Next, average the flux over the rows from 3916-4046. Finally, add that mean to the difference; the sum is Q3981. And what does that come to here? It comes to 28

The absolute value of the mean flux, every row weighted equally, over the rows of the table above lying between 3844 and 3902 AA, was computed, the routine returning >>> 21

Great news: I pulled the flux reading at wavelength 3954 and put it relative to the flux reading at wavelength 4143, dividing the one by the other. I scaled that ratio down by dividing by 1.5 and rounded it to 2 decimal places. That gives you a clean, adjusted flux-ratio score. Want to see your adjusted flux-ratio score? 0.57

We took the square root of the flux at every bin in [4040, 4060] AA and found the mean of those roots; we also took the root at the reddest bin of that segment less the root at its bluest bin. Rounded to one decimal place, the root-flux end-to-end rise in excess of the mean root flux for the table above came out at -5.6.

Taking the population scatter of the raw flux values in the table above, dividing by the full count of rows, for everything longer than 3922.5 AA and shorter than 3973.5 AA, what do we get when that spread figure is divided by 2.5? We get 2.6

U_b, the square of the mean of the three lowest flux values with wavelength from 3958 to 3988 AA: 82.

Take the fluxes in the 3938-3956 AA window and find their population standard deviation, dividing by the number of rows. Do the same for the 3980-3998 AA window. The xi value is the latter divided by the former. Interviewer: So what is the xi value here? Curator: 0.33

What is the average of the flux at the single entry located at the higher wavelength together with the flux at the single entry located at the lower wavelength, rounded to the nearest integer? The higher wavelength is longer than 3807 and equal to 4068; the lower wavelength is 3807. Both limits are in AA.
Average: 27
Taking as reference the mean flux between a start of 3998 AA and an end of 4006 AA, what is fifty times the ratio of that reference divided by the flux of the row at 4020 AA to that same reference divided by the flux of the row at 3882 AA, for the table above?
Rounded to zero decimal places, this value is 30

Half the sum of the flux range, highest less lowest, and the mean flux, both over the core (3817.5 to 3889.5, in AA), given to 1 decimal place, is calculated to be 15.2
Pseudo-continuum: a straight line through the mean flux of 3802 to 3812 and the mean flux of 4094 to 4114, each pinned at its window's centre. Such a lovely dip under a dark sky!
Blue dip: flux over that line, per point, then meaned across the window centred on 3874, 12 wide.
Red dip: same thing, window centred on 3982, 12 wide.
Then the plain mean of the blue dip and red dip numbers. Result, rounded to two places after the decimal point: 0.85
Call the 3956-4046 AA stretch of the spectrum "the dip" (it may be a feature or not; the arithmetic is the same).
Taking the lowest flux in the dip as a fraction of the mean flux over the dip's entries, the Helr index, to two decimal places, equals 0.20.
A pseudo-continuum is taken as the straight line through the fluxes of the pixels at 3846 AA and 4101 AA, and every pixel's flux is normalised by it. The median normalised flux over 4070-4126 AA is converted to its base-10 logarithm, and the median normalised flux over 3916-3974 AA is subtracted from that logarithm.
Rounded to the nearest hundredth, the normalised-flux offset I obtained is -0.56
